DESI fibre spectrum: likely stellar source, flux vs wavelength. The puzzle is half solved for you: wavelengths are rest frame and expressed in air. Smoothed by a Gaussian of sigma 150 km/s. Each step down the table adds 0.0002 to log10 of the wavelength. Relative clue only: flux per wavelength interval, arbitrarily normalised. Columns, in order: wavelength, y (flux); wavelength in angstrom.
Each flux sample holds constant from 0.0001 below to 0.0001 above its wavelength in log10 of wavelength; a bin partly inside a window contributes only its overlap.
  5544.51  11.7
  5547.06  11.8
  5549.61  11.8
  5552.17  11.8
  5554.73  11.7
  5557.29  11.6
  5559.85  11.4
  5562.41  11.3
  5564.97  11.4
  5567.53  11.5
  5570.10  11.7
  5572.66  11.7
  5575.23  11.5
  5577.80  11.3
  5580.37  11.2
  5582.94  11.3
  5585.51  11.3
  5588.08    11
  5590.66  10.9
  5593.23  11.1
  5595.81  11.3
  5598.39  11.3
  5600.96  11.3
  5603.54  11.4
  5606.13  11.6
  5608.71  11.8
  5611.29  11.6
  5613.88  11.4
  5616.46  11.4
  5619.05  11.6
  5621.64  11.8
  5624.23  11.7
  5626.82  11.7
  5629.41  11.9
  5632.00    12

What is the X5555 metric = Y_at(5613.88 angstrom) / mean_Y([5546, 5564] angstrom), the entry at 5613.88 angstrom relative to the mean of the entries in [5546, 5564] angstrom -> 0.98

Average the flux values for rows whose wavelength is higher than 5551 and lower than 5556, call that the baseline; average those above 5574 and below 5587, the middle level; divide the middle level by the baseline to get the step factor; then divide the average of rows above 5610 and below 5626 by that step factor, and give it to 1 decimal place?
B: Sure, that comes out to 12.0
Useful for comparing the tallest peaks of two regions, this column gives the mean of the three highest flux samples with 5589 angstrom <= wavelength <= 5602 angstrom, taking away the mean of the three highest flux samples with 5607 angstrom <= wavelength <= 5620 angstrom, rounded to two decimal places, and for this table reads -0.37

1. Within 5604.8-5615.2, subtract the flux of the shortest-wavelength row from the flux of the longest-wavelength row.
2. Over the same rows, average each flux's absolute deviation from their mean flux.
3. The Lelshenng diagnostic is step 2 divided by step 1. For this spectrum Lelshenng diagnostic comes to -0.5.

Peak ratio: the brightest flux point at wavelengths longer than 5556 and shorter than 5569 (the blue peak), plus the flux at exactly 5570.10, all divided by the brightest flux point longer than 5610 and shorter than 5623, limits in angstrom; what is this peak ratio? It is 1.97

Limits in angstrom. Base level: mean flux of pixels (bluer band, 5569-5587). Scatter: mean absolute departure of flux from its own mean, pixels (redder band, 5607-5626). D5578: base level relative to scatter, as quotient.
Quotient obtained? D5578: 87.5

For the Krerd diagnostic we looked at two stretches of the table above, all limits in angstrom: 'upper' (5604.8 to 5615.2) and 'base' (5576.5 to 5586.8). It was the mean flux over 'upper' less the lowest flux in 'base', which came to 0.40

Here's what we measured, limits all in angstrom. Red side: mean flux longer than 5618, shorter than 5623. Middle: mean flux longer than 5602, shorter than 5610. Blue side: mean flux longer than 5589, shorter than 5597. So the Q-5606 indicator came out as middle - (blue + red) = -11.2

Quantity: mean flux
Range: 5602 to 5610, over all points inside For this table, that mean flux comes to 11.6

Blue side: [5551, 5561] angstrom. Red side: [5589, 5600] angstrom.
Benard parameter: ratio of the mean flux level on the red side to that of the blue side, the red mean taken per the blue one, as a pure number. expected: 0.96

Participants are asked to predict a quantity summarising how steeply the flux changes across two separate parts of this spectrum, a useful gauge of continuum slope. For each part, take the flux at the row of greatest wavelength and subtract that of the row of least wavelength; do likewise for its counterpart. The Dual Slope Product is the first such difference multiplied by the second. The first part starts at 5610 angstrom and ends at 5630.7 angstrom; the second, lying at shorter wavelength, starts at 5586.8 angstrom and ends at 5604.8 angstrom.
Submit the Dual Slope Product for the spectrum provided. 0.12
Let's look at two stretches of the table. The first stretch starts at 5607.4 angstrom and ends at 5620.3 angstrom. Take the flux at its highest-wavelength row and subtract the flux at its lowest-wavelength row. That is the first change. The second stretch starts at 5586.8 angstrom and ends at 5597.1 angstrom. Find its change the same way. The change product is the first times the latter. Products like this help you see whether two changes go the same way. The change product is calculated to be -0.060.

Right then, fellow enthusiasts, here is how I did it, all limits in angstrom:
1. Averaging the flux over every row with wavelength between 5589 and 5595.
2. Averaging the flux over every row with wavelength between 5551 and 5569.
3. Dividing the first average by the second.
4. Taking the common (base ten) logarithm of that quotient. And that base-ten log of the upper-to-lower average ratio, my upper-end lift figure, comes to -0.020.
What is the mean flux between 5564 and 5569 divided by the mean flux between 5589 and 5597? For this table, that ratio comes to 1.03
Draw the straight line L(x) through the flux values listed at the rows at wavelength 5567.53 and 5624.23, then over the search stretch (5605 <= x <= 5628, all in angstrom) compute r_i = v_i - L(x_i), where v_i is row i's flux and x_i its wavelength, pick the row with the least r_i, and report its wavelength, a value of 5616.46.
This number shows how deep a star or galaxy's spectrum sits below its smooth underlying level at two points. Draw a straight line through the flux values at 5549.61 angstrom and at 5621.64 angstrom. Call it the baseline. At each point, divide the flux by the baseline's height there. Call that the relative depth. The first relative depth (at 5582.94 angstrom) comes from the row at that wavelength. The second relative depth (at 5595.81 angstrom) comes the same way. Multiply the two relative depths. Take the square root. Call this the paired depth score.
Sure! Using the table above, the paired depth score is 0.9576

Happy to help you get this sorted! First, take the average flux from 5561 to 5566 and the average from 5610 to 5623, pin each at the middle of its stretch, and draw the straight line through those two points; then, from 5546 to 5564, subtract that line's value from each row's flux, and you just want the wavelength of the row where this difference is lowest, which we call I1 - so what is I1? 5562.41 angstrom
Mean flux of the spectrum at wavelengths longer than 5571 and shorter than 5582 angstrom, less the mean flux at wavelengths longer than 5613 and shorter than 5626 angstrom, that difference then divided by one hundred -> -0.0016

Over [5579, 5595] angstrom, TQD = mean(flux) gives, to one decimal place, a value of 11.1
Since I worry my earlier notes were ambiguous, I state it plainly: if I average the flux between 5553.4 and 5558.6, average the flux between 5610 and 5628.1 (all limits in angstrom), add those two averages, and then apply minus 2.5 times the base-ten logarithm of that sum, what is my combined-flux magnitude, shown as -3.42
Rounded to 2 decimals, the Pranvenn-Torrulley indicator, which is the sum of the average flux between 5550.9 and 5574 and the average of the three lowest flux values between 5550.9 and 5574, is 22.93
